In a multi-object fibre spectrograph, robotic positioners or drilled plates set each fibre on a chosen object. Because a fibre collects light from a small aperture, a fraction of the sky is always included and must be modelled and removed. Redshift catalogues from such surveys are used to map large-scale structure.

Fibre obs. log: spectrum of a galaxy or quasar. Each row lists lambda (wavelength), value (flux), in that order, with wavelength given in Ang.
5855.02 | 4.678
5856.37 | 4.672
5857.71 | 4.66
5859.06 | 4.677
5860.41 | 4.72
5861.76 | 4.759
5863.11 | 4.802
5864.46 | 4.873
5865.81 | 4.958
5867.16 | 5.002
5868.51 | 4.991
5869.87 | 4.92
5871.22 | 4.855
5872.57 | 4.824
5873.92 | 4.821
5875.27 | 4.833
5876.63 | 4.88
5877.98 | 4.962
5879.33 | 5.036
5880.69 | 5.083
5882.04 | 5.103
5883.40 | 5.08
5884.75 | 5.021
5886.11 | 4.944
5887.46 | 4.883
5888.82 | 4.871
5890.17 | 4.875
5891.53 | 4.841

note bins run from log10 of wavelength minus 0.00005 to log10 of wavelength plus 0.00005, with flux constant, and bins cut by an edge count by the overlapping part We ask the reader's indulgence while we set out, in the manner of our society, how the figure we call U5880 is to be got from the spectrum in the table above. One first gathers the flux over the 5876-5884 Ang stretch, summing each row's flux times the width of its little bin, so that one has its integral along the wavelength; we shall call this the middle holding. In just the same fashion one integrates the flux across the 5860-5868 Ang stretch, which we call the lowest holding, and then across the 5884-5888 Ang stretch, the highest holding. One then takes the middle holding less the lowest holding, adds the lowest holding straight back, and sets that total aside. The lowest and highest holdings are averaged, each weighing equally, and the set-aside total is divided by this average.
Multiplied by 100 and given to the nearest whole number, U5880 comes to 137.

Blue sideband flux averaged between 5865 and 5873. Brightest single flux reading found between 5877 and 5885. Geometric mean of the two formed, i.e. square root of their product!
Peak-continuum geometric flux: 5.01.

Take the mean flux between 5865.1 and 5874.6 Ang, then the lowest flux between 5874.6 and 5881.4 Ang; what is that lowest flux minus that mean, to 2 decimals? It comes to -0.08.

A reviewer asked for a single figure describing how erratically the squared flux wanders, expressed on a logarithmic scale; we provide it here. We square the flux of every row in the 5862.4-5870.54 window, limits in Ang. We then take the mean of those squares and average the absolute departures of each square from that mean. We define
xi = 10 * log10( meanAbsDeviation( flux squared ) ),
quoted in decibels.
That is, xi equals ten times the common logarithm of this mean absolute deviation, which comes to -2.34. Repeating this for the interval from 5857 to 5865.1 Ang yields -2.24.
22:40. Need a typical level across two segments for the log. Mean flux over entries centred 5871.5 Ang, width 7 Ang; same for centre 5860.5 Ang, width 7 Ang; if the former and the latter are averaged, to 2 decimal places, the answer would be 4.80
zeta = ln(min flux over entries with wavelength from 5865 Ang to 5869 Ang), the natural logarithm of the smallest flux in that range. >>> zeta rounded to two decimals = 1.60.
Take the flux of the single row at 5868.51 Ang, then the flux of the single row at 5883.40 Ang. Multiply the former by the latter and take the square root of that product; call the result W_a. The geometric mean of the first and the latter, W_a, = 5.04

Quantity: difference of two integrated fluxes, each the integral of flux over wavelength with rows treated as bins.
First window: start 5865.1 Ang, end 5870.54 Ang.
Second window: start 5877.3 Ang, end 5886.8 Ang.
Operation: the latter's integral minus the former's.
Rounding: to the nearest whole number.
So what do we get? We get 21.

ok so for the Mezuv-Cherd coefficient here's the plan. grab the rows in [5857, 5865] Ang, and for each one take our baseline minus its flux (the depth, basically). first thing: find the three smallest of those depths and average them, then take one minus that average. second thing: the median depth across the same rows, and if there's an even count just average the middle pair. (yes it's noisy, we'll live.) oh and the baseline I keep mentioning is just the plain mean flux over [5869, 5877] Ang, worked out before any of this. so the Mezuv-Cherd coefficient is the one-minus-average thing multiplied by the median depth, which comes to 0.11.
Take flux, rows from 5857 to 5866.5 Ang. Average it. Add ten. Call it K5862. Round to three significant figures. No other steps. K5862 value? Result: 14.8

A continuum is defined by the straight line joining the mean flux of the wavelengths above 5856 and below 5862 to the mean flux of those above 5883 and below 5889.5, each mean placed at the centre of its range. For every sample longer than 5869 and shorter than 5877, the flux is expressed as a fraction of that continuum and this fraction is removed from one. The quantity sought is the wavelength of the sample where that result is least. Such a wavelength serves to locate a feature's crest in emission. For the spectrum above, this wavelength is 5869.87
